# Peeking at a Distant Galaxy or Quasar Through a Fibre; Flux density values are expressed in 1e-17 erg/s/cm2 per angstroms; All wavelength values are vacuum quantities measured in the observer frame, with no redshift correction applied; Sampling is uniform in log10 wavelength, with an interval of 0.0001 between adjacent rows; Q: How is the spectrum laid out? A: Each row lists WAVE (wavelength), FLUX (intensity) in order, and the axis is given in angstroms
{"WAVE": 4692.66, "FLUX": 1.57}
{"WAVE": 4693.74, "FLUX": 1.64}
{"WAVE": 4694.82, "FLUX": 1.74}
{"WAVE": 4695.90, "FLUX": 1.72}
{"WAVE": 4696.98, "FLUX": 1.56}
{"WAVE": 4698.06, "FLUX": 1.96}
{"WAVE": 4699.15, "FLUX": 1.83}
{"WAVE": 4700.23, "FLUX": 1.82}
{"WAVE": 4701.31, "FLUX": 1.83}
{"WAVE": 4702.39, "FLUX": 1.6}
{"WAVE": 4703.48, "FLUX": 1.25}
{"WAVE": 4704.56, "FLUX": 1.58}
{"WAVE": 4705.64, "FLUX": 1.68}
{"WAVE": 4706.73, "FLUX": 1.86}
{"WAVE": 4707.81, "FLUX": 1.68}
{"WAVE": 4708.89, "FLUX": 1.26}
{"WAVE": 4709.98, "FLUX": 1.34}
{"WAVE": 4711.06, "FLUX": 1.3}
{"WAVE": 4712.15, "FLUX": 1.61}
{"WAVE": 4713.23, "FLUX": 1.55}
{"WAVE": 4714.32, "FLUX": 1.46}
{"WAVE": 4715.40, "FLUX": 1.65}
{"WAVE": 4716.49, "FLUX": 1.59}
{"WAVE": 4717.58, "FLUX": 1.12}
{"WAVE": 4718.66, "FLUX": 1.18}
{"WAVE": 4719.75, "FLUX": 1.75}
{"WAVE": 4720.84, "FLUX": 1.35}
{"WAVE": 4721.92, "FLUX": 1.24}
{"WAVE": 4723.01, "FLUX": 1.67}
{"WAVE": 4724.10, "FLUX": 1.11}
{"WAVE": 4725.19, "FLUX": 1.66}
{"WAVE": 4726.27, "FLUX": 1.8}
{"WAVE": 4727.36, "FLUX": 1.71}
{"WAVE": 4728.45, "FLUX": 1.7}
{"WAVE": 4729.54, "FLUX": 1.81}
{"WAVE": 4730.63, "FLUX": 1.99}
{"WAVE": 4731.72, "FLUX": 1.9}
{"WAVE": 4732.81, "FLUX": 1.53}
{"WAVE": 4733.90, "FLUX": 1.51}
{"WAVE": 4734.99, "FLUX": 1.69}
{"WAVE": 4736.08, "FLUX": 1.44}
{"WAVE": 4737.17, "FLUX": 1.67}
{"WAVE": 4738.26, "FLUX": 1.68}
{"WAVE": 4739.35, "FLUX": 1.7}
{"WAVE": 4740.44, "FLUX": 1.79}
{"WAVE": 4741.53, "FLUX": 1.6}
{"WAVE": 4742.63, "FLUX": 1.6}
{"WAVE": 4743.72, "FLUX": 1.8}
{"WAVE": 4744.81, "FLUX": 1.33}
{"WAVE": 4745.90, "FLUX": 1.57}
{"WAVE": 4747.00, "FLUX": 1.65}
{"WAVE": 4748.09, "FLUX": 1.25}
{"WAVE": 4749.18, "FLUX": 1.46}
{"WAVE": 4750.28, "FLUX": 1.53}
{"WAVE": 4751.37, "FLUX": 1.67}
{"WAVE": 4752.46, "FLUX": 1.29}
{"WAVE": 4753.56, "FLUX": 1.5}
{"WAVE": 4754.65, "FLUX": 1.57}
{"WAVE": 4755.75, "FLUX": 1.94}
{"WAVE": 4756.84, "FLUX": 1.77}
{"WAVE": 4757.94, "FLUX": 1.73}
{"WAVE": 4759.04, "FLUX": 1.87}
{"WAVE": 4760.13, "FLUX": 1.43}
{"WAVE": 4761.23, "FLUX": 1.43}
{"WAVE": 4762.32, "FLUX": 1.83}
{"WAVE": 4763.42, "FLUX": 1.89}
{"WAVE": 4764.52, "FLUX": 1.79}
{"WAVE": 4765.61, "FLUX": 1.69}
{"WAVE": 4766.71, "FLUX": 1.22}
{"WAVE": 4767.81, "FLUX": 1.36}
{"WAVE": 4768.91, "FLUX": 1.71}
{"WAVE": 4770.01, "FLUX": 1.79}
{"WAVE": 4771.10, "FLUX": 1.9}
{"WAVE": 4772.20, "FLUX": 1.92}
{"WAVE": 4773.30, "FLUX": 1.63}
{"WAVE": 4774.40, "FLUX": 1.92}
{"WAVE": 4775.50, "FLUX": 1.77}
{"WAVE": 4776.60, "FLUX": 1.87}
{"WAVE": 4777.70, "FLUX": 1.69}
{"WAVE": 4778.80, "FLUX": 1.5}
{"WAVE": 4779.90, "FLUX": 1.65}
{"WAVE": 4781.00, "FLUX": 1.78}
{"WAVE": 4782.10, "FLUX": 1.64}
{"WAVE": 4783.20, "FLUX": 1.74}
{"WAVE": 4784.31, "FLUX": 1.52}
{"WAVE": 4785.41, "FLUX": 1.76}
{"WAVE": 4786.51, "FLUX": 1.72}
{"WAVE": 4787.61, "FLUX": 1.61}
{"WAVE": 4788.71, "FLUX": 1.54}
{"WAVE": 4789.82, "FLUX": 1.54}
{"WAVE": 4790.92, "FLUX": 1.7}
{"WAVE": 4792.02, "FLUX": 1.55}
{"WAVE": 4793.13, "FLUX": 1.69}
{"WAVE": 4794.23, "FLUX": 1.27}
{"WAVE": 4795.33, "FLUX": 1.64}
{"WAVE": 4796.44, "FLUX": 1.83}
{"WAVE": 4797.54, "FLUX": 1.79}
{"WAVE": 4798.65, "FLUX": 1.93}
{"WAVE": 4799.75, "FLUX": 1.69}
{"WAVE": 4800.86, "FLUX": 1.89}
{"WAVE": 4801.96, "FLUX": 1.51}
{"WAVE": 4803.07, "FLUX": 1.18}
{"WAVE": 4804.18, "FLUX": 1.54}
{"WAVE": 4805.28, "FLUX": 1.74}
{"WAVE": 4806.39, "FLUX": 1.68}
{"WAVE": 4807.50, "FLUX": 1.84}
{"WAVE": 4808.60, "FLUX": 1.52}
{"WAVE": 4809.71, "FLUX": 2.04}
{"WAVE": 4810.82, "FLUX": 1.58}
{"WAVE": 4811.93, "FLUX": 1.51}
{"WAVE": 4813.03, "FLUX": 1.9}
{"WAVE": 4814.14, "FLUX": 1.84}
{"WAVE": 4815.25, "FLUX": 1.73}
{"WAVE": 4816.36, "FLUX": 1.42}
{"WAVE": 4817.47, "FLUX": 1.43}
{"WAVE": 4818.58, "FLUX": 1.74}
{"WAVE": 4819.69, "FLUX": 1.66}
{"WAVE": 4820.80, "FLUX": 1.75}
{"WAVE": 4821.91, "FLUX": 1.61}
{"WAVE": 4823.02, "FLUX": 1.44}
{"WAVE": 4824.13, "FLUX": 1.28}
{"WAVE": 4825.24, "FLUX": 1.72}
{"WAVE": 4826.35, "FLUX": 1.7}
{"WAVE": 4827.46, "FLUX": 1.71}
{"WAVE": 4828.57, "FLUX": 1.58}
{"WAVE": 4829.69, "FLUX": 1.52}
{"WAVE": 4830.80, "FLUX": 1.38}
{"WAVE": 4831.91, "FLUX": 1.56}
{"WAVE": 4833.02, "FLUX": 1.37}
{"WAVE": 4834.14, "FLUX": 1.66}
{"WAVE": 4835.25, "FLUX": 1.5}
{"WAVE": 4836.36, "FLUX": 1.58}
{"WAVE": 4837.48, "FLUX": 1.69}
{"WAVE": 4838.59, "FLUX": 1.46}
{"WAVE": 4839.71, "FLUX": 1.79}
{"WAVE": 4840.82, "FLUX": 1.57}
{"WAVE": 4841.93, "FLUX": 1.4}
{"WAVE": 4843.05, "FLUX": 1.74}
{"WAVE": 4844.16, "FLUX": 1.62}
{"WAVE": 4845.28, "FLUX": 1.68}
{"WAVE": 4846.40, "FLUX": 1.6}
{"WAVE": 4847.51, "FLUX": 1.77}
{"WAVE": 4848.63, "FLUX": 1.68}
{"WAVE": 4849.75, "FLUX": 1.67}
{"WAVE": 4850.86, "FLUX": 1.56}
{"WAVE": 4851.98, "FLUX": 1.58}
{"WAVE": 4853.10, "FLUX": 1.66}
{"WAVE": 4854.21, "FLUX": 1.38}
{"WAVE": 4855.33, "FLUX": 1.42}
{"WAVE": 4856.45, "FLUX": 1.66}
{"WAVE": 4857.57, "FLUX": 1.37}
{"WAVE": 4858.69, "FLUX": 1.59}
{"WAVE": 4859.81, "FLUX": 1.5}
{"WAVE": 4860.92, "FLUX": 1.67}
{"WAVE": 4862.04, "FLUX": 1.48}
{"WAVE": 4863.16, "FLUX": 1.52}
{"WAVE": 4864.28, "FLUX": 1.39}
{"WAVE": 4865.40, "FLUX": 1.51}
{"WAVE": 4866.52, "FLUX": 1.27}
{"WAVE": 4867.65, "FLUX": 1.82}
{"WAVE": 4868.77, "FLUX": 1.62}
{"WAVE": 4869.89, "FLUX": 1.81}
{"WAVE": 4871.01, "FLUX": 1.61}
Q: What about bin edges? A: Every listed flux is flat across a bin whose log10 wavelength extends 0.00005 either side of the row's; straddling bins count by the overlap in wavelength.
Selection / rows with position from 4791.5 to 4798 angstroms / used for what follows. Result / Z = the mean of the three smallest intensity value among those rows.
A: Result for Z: 1.49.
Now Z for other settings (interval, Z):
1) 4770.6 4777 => 1.76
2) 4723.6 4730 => 1.49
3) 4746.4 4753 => 1.33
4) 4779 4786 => 1.60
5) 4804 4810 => 1.58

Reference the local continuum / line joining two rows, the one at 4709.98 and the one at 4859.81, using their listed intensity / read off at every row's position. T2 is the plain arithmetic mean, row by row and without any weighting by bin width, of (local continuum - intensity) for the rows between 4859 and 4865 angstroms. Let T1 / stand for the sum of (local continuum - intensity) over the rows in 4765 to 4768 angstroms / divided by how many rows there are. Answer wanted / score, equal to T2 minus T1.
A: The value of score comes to 0.01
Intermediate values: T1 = -0.02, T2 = -0.01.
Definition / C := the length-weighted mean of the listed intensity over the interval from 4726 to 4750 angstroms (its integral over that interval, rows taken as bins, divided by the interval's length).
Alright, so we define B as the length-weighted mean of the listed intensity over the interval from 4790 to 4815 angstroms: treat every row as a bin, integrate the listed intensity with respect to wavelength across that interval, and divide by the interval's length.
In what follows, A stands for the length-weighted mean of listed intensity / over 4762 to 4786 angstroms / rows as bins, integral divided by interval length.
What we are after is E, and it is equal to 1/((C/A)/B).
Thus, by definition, 1.74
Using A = 1.71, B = 1.67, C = 1.64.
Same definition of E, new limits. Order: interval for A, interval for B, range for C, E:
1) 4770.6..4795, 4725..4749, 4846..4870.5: 1.76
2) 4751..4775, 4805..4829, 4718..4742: 1.72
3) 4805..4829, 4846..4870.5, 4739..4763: 1.62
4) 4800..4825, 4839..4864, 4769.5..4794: 1.52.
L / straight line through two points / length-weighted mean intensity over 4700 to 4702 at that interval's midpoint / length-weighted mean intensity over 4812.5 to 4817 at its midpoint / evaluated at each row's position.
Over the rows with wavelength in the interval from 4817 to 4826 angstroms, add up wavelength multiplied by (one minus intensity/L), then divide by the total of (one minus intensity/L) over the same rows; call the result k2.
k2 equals 4821.9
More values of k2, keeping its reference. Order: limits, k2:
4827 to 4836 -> 4831.9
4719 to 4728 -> 4722.8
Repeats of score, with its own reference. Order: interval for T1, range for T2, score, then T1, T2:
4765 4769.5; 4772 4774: -0.27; -0.09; -0.37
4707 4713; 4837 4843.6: -0.03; -0.10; -0.13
